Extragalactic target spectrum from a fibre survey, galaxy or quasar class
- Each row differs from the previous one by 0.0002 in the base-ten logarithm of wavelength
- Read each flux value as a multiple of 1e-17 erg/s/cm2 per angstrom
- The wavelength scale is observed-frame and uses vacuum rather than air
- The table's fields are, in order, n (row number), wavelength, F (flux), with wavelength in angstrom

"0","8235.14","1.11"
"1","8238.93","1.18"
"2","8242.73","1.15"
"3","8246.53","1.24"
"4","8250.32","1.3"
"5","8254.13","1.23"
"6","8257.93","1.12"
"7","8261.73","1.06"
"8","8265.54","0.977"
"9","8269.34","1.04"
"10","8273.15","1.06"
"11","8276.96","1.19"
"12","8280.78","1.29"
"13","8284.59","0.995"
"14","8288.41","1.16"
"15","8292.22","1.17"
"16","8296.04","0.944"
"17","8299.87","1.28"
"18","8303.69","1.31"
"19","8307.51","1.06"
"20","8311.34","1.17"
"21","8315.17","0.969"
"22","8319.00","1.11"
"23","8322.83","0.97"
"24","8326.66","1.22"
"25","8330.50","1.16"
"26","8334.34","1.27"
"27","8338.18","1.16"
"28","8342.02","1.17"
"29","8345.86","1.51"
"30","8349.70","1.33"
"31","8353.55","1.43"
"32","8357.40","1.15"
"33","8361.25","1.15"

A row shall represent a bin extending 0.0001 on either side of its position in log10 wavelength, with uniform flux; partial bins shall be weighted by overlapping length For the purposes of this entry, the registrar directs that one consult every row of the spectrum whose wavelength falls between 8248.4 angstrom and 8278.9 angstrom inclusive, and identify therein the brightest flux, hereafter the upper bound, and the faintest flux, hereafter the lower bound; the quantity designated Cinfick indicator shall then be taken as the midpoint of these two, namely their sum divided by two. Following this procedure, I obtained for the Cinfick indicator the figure 1.14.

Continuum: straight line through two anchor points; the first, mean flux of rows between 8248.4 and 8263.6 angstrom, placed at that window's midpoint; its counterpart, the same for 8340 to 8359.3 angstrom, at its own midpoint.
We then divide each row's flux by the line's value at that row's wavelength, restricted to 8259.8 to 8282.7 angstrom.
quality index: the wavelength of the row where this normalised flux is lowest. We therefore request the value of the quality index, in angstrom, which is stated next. 8265.54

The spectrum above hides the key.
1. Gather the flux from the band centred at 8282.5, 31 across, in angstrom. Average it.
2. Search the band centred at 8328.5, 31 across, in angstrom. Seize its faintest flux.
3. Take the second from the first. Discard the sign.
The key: 0.14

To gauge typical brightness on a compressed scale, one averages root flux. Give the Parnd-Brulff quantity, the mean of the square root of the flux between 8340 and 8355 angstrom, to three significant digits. 1.16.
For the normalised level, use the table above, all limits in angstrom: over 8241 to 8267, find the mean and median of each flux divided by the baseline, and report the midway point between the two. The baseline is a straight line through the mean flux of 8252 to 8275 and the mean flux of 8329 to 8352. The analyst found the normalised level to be 1.10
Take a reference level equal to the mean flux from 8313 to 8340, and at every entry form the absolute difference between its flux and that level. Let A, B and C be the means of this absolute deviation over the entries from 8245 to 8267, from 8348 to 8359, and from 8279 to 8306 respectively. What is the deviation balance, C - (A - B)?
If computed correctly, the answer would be 0.21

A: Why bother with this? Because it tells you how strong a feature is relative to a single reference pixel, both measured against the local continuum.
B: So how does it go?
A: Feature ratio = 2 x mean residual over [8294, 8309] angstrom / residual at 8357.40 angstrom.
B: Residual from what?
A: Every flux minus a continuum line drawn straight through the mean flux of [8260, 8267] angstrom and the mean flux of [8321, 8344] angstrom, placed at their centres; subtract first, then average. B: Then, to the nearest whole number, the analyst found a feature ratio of -2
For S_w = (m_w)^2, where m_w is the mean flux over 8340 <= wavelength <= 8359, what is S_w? 1.74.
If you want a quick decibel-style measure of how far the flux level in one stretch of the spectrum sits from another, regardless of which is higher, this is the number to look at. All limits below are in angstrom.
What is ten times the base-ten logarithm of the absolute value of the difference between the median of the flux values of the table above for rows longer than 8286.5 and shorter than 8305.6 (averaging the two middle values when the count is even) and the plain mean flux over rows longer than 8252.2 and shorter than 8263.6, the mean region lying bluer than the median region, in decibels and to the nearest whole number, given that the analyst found -15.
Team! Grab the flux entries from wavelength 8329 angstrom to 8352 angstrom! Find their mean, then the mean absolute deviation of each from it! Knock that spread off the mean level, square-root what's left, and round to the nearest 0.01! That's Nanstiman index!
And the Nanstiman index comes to 1.08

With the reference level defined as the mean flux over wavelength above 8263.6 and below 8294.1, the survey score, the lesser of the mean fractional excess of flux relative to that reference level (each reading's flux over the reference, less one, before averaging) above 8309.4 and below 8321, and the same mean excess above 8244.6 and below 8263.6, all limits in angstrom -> -0.025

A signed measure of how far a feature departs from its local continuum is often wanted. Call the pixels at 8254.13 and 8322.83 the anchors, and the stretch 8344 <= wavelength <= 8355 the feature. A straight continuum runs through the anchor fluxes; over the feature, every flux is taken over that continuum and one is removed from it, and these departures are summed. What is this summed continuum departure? 1.92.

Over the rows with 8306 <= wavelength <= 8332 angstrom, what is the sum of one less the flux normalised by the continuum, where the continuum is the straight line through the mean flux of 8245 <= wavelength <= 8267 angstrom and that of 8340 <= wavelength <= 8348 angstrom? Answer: 1.1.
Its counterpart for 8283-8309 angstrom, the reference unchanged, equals 0.6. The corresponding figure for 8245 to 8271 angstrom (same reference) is 0.1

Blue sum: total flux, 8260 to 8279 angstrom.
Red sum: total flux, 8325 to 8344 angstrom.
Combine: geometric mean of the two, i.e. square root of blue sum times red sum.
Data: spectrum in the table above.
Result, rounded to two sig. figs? 5.6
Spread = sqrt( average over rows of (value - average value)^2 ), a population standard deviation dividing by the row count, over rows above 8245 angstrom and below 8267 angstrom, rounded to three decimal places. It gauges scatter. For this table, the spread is 0.112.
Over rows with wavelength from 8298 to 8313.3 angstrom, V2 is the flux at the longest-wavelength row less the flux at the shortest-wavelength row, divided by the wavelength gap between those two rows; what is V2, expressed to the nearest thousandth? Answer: -0.010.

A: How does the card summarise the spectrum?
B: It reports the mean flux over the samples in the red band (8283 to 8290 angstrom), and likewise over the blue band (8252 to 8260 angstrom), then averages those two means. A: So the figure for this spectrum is 1.13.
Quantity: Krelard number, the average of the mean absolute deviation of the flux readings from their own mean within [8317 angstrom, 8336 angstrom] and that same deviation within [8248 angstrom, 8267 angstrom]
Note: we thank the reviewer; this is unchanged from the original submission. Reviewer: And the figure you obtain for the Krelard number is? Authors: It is 0.093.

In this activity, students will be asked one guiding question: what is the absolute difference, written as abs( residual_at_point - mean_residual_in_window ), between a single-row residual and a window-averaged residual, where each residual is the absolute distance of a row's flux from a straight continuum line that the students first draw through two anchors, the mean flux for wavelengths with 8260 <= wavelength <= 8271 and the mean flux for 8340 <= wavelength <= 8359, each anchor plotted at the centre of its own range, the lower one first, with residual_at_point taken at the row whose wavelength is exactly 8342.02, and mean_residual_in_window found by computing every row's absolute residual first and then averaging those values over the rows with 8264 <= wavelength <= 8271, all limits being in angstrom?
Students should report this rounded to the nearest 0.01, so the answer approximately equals 0.10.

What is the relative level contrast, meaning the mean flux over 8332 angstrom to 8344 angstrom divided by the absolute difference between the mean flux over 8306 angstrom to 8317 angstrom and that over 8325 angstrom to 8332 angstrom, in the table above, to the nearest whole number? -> 10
